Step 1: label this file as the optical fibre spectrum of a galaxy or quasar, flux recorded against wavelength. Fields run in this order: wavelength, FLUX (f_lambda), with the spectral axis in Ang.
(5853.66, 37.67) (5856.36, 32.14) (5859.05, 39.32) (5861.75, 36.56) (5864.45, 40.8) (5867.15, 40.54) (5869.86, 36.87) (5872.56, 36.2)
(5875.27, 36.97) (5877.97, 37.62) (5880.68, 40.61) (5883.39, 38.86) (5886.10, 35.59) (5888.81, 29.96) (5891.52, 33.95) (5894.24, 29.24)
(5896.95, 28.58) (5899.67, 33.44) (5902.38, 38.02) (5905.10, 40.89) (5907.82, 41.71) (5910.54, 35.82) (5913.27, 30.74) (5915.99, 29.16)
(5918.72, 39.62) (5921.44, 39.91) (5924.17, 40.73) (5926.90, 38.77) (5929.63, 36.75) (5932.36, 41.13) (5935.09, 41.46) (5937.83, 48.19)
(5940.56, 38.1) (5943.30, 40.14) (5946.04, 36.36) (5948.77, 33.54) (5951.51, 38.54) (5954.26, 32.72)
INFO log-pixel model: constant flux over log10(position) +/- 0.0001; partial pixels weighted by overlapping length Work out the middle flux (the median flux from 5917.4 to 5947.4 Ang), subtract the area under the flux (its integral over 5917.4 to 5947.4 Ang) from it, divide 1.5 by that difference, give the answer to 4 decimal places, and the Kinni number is -0.0013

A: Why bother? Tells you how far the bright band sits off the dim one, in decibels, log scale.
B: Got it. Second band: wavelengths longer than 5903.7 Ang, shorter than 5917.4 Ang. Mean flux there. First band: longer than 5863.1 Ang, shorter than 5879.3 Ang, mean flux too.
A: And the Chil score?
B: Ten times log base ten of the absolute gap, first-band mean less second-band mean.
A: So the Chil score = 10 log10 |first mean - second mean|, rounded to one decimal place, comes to 4.0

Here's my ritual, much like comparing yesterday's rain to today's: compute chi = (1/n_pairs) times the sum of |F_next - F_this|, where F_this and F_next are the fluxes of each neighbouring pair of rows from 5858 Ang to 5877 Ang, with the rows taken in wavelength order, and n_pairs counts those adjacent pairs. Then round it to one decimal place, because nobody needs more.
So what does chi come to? 2.1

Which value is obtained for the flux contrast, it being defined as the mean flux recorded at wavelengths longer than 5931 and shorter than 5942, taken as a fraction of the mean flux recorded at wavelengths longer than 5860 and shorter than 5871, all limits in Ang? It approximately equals 1.09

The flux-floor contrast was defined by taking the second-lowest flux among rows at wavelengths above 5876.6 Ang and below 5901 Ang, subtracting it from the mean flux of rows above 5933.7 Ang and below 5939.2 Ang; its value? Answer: 16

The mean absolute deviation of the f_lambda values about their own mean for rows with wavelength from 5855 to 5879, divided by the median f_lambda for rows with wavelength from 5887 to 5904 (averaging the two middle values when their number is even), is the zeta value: 0.06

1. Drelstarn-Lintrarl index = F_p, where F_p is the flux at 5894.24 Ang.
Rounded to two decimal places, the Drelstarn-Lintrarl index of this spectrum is 29.24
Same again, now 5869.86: 36.87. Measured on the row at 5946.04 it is 36.36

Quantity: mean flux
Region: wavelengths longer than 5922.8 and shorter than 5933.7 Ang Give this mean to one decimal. 39.3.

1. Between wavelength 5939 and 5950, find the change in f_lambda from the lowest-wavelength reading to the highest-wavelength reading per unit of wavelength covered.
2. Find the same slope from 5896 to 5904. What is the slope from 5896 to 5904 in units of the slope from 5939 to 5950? -3.1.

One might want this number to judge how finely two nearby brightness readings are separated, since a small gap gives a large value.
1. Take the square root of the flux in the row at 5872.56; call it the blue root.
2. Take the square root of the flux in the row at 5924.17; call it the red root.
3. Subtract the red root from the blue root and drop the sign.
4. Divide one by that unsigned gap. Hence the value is 2.7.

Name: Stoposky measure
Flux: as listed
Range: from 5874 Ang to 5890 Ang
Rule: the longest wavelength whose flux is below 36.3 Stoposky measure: 5888.81 Ang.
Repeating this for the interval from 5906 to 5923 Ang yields 5915.99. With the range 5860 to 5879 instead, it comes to 5872.56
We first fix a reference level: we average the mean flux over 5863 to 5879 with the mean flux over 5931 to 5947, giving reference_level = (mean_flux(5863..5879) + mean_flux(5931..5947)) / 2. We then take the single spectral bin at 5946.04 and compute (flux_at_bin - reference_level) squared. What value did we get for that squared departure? 10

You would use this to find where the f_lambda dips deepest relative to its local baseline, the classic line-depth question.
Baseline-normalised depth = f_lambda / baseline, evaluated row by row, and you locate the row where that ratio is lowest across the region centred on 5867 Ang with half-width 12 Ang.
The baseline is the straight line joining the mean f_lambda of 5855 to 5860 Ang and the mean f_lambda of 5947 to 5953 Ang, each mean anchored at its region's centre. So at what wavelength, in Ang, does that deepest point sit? 5856.36 Ang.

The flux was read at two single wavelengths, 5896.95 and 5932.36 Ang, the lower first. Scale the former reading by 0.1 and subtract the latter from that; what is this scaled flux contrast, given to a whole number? -38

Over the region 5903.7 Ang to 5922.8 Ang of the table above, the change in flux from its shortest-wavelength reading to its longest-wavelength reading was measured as -1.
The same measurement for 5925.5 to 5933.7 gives 2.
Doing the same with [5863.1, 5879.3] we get -3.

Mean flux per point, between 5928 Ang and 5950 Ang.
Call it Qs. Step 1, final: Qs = 39.5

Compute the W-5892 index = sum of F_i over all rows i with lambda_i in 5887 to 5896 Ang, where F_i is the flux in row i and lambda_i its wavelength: 93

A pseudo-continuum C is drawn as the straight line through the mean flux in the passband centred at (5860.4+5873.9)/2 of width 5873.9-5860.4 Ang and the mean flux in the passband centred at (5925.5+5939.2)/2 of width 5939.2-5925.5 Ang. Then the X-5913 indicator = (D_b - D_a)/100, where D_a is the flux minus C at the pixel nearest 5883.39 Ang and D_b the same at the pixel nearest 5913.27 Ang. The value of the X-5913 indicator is -0.10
